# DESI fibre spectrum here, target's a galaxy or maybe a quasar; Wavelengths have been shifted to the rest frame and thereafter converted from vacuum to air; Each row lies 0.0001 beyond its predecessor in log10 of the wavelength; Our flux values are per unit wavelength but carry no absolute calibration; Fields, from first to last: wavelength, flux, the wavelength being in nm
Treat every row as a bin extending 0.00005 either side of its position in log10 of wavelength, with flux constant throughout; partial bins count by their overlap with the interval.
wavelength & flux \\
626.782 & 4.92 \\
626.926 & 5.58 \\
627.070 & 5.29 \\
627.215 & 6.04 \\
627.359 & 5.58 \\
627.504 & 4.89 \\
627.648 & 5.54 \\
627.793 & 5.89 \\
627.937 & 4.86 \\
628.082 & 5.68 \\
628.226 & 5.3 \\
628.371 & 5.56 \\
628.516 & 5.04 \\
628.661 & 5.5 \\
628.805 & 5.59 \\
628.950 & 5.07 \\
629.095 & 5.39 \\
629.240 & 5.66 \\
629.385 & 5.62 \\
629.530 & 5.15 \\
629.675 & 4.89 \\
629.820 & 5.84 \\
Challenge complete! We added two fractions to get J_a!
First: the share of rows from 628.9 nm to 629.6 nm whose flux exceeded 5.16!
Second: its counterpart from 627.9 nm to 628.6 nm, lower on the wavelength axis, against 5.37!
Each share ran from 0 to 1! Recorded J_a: 1.00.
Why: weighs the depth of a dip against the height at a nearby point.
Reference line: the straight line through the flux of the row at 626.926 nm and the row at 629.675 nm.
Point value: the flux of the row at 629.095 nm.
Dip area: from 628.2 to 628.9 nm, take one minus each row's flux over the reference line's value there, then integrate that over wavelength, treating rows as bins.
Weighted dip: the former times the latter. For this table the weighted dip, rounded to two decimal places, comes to -0.16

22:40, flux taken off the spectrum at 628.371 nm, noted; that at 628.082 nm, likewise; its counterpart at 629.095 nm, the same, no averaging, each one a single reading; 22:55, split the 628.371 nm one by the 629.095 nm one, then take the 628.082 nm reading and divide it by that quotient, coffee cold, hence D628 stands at 5.5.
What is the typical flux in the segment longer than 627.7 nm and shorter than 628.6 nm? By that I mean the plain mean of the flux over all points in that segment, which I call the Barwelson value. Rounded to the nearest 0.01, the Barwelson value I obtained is 5.39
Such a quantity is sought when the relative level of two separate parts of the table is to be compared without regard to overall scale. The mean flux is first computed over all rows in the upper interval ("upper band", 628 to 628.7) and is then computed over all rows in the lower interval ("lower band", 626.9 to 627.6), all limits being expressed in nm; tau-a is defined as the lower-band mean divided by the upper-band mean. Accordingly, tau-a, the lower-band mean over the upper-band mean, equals 1.01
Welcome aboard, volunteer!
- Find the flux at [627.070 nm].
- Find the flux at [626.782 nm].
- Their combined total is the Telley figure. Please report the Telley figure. 10.2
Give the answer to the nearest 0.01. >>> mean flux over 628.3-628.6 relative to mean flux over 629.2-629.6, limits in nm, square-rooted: 0.98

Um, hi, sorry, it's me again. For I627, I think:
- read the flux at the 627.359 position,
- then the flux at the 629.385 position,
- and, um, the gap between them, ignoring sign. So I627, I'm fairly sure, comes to 0.0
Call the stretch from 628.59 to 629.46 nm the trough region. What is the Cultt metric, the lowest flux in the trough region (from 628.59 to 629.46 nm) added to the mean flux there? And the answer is 10.5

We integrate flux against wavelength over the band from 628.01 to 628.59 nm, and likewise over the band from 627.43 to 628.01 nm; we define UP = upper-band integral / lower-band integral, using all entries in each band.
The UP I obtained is 1.02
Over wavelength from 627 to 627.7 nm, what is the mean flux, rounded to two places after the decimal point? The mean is 5.47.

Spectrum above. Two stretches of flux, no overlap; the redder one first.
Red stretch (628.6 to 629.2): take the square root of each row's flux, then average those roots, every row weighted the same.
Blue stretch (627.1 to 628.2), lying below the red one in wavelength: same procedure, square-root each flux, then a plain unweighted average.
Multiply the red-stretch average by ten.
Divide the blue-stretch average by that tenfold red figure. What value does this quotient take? 0.101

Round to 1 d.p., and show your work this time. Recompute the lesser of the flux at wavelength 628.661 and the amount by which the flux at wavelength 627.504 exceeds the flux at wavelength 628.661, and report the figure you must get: -0.6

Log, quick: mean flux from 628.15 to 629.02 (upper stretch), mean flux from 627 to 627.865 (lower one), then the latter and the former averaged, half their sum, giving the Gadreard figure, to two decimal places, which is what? 5.44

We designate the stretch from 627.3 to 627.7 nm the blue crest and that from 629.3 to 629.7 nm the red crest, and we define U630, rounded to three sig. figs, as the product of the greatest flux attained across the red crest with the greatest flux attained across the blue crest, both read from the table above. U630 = 31.4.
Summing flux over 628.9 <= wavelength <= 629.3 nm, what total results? 16.12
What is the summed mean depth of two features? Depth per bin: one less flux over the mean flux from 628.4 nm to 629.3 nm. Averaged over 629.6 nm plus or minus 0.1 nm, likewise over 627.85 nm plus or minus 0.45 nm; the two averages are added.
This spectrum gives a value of 0.07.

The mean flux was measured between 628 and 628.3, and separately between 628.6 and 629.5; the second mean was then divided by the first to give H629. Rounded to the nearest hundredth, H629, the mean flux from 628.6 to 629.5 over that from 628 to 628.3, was 1.00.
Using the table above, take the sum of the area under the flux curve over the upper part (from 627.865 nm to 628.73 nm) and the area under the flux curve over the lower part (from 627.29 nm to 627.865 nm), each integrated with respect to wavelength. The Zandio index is 8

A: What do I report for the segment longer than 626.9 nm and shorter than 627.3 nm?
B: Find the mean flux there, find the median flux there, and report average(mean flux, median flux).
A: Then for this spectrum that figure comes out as 5.61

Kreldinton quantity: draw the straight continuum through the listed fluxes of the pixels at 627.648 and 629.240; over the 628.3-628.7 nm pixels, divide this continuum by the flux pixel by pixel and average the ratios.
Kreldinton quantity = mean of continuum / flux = 1.05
